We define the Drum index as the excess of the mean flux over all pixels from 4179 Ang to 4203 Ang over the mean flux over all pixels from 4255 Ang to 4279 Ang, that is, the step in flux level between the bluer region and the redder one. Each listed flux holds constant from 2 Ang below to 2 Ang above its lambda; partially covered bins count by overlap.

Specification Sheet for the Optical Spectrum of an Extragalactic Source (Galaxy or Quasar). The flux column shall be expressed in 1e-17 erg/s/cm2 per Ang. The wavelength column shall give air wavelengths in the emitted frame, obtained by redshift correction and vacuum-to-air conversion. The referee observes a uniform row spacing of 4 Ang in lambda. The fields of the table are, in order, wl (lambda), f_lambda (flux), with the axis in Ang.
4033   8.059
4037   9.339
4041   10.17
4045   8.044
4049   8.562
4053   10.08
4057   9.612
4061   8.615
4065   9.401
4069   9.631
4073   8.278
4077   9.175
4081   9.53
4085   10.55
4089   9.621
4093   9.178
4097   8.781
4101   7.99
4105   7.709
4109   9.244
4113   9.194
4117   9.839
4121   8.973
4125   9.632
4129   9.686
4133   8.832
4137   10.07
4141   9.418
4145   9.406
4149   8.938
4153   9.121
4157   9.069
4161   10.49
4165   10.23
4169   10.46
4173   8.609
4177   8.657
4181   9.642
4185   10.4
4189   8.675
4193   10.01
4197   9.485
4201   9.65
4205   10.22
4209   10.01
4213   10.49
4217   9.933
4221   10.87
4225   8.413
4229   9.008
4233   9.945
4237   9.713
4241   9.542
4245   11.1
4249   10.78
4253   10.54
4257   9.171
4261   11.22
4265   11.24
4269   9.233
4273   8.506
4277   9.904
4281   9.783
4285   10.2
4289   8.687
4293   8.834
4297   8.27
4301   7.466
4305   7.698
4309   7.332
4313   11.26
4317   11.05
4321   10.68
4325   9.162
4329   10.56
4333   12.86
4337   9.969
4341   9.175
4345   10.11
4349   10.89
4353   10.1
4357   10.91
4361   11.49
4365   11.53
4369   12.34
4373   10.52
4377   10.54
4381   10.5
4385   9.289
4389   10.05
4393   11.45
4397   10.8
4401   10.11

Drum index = -0.2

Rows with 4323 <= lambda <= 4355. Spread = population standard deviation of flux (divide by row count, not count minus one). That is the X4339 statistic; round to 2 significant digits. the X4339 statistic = 1.1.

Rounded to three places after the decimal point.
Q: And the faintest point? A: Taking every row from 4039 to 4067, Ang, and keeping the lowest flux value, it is 8.044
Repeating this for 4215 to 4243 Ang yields 8.413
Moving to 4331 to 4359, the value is 9.175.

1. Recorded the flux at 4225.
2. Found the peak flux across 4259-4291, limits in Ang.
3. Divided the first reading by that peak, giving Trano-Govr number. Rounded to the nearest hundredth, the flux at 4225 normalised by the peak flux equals 0.75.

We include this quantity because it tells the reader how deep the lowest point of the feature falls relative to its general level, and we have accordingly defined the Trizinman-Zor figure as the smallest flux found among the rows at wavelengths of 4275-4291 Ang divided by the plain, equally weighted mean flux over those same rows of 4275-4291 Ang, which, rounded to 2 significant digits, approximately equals 0.90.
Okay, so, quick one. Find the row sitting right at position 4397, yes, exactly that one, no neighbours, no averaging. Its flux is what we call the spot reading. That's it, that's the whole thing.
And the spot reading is 10.8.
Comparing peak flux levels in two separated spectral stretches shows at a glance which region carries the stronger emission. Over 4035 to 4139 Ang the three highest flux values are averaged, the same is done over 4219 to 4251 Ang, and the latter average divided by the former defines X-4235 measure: 1.06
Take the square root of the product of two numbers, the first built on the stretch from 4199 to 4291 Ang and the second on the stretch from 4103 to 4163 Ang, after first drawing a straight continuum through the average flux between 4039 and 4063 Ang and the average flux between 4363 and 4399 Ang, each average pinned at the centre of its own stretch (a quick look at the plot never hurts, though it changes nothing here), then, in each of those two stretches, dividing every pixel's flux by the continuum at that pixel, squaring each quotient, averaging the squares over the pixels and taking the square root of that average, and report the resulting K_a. 0.98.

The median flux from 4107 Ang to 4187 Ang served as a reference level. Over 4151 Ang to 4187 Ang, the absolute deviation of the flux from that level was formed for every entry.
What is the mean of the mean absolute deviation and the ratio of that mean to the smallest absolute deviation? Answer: 1.9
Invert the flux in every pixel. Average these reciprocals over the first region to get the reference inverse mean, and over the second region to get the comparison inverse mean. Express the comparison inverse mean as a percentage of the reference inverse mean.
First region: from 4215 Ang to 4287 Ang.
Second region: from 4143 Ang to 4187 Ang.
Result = 104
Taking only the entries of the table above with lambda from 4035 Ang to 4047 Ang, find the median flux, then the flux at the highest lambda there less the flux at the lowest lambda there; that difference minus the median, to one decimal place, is -10.6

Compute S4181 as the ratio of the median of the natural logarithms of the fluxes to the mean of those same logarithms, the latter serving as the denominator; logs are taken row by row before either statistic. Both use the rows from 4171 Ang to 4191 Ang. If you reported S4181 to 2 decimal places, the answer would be 0.97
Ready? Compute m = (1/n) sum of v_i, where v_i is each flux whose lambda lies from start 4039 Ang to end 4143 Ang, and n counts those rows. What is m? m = 9.2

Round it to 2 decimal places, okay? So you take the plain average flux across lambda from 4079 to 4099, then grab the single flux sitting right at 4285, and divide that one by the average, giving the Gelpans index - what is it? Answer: 1.07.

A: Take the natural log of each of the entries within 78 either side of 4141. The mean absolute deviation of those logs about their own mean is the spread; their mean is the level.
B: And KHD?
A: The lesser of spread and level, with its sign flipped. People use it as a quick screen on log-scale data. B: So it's -0.059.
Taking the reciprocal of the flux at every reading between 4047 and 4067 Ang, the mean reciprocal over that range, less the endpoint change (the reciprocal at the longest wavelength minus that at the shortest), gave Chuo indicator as 0.119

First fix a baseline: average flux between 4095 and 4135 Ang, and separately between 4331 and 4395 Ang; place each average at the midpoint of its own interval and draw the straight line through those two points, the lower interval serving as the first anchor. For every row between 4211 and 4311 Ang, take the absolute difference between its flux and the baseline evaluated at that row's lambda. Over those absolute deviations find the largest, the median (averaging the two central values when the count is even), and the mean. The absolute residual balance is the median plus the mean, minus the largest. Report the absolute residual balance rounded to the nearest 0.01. -1.08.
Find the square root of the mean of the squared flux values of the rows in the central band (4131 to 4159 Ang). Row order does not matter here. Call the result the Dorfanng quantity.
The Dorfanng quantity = 9.3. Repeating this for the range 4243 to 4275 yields 10.3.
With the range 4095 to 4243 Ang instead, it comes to 9.5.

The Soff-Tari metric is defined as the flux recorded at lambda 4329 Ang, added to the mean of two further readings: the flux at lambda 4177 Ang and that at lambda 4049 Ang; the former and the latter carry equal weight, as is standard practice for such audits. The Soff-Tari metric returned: 19.2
